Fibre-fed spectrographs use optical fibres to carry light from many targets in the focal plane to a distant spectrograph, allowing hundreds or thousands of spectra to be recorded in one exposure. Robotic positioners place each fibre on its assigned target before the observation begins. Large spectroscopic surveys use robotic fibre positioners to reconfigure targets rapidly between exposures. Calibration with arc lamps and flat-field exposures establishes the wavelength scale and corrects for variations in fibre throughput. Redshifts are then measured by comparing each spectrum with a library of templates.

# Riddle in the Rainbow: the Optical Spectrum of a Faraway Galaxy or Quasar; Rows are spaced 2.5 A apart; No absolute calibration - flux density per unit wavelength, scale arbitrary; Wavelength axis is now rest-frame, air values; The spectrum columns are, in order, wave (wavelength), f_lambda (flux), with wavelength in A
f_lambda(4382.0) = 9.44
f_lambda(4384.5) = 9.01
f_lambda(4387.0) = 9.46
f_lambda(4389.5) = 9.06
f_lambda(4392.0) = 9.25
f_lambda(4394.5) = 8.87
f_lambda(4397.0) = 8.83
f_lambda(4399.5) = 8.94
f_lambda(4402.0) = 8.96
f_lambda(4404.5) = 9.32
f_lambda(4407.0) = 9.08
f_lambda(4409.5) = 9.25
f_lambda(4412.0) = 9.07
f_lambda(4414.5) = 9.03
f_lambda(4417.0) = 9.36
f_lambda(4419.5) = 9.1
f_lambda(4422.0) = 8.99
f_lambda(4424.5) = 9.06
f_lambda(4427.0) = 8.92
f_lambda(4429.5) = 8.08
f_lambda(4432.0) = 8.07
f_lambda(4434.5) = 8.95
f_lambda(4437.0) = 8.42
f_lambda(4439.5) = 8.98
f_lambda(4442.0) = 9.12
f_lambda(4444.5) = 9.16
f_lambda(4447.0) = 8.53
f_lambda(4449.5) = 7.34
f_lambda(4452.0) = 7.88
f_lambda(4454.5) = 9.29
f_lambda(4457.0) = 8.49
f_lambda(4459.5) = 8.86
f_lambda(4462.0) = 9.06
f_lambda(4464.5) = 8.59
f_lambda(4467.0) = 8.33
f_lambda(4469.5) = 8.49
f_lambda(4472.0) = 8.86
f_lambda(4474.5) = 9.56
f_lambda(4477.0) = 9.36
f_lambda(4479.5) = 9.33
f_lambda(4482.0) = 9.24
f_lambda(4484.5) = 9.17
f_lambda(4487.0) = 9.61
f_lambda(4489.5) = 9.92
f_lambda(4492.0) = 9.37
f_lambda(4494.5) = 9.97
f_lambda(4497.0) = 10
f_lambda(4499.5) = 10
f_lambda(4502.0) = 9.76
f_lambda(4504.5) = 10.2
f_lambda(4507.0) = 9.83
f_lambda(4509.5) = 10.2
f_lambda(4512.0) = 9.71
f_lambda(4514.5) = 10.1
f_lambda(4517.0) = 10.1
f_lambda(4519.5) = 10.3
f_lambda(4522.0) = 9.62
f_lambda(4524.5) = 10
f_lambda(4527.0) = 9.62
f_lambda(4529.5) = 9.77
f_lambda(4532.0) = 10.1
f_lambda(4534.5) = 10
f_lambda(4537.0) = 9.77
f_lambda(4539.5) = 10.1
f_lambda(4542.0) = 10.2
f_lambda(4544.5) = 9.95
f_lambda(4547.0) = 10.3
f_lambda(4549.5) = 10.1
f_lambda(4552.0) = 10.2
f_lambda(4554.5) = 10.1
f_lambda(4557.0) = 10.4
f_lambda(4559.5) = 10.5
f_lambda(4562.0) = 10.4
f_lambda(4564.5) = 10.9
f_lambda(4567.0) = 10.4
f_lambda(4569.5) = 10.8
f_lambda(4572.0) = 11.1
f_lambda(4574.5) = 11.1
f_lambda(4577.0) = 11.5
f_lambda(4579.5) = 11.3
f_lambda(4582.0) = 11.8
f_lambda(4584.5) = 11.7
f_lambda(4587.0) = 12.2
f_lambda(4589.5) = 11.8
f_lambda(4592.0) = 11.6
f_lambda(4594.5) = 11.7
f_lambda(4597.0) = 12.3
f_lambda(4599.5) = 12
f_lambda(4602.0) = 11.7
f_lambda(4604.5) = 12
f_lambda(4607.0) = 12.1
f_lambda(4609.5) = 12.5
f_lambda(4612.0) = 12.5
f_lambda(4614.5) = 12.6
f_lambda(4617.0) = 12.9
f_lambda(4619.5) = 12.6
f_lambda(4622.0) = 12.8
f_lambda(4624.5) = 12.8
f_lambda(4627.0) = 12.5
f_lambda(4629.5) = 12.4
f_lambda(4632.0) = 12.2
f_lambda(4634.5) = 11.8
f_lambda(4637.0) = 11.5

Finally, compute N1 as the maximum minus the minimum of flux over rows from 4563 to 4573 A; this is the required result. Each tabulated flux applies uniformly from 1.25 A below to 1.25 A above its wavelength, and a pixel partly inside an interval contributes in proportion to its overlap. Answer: 0.7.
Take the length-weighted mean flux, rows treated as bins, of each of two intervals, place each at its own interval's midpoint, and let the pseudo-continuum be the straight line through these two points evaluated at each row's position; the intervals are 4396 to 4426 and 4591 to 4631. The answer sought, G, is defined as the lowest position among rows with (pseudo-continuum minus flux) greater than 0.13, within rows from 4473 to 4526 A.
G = 4474.5 A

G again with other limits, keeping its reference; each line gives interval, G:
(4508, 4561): 4509.5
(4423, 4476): 4424.5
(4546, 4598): 4547.0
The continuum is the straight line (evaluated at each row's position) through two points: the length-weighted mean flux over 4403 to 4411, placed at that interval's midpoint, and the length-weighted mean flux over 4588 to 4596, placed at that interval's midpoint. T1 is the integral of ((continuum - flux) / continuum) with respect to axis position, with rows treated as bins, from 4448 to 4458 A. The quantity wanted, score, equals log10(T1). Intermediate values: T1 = 1.6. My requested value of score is 0.21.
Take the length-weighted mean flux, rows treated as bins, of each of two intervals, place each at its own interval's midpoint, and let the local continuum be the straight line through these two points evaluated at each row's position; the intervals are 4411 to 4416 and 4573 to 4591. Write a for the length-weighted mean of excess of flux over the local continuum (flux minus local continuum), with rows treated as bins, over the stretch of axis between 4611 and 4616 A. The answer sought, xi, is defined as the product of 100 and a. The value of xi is 47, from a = 0.5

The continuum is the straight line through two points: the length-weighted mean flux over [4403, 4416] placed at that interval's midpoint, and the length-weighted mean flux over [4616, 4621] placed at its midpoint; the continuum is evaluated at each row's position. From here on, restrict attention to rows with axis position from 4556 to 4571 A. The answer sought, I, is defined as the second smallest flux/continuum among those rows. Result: 0.88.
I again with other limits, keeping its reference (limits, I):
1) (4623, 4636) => 0.94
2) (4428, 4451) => 0.85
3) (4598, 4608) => 0.96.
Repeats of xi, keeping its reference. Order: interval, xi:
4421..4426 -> -19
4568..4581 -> -35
